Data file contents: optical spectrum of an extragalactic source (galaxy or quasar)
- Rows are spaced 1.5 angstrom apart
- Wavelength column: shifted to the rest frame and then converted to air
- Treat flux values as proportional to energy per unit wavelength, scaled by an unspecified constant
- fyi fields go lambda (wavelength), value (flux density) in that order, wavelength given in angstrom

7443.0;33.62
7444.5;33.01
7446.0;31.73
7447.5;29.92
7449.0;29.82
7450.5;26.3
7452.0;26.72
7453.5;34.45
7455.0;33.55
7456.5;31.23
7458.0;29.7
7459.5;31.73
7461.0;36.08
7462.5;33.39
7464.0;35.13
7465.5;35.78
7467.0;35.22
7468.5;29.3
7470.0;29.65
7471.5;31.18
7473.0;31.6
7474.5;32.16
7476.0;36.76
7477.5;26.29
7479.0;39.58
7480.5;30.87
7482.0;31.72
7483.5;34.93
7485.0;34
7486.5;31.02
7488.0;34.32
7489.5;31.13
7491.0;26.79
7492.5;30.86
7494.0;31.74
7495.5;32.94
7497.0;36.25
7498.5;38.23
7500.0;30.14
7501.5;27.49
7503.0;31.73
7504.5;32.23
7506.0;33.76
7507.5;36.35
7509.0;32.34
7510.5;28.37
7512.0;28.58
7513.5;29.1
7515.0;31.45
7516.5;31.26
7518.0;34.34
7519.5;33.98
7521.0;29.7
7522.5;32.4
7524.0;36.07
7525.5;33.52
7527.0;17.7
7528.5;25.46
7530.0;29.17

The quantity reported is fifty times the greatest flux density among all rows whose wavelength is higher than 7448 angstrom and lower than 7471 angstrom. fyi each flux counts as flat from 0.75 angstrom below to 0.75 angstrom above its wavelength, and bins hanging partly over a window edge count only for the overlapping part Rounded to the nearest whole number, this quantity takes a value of 1804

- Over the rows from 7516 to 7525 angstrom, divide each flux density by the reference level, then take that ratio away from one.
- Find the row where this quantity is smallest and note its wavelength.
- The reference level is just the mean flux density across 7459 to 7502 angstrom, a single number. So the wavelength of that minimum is 7524.0 angstrom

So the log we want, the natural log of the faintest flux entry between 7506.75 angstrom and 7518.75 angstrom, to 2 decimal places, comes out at 3.35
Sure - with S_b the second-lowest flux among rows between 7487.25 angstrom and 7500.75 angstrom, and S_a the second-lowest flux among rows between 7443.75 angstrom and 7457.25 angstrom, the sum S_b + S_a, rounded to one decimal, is 56.9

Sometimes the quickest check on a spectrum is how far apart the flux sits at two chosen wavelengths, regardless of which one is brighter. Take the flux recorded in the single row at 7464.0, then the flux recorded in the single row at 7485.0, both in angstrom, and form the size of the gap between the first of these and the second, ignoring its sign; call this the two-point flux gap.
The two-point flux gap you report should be 1.1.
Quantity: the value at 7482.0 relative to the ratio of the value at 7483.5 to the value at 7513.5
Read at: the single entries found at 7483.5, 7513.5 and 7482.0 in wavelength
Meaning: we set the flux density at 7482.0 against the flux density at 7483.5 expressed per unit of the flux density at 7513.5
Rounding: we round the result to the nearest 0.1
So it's 26.4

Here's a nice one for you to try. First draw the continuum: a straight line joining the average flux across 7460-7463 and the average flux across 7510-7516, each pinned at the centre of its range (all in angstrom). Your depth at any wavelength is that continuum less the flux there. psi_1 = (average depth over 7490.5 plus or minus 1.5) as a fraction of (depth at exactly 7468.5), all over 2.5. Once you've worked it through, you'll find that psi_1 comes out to 0.24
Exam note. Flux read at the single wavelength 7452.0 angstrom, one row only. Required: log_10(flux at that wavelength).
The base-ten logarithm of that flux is 1.427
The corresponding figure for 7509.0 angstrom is 1.510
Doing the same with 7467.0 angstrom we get 1.547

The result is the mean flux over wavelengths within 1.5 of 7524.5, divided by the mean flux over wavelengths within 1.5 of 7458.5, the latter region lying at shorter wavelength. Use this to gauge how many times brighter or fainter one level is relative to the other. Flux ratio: 1.13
